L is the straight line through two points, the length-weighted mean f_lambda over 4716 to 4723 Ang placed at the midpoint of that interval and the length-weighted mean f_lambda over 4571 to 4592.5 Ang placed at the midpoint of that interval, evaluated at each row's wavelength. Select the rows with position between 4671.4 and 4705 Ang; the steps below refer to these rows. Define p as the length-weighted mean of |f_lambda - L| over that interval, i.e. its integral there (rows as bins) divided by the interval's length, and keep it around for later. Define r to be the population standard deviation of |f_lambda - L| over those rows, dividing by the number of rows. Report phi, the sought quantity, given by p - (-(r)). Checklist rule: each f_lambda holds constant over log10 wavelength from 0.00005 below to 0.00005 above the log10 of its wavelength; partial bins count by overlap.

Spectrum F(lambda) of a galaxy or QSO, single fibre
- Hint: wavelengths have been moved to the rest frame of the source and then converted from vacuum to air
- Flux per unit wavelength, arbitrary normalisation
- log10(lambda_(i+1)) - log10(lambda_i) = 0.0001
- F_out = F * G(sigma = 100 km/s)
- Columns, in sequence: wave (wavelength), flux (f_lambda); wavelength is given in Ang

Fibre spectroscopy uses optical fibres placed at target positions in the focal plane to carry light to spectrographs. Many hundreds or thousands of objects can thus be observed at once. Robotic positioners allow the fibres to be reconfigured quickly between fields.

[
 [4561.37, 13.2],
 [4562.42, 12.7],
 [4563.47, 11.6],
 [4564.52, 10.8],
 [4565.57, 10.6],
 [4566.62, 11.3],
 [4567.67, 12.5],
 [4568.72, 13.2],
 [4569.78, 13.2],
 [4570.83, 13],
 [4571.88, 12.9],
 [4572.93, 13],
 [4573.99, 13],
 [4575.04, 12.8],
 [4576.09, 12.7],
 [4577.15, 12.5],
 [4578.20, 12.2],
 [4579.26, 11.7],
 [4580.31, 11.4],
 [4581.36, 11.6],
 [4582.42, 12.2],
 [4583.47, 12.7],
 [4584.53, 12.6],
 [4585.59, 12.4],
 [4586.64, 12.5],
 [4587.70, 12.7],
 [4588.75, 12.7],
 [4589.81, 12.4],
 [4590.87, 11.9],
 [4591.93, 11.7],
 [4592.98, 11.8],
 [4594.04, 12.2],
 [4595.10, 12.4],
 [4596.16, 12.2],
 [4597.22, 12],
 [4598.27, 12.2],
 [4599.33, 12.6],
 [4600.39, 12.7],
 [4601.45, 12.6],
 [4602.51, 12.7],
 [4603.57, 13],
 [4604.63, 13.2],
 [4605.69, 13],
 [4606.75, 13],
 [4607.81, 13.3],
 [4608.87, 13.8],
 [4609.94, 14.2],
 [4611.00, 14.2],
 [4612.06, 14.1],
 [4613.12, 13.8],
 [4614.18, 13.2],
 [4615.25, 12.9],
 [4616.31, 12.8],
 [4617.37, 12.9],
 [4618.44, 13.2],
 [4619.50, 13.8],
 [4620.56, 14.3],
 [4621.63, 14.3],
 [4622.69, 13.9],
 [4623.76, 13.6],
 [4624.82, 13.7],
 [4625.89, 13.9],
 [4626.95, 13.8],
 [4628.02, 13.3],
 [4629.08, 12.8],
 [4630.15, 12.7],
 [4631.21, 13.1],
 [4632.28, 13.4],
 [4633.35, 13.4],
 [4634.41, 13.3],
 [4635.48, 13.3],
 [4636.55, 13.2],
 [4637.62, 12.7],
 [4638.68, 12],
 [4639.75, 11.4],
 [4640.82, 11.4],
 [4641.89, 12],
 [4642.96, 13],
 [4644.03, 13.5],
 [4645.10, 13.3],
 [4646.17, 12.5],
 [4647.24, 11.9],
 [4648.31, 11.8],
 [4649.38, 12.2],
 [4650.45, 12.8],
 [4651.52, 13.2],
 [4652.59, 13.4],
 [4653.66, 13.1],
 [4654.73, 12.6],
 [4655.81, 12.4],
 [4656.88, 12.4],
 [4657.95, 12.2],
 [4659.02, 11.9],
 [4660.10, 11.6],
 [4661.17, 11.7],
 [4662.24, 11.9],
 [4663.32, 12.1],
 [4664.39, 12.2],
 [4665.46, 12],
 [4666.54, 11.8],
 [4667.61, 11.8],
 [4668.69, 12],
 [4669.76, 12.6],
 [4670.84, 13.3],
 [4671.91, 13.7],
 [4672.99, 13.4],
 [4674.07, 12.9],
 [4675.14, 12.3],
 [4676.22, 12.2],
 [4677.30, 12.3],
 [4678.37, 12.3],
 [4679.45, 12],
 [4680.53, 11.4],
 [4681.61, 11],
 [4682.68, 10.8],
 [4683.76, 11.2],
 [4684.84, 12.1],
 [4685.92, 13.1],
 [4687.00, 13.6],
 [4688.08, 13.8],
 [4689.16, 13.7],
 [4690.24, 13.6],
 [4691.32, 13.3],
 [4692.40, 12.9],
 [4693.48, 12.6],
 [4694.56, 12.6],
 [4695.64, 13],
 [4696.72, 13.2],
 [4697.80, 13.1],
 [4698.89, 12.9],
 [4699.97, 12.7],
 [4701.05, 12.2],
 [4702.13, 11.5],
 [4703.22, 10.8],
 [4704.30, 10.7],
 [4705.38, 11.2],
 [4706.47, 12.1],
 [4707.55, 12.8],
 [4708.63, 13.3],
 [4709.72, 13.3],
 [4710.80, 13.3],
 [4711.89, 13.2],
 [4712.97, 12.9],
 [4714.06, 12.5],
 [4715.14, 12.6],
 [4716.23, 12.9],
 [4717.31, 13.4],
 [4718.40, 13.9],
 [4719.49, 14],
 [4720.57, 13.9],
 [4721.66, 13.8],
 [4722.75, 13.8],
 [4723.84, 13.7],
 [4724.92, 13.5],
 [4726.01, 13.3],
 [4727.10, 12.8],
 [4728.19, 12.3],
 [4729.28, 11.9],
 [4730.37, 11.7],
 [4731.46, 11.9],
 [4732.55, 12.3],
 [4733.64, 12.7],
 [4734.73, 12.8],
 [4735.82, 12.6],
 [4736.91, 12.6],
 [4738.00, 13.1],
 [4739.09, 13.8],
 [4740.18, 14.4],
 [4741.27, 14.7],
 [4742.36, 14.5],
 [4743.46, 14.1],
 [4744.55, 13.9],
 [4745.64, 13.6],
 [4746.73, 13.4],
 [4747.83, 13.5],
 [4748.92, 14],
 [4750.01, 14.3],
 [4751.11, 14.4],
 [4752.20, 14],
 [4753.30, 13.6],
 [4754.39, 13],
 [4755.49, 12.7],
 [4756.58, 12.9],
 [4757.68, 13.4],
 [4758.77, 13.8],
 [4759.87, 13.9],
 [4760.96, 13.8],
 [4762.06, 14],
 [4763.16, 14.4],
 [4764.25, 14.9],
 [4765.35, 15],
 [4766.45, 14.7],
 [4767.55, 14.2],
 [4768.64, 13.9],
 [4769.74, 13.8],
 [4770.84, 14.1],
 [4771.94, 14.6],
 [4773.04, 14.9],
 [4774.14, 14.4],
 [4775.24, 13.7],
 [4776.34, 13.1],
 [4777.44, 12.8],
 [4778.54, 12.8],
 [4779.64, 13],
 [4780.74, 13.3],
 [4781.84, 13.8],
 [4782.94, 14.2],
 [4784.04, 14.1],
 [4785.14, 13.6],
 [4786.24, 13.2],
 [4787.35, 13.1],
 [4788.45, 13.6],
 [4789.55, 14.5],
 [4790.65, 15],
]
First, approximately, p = 1.04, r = 0.82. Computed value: 1.85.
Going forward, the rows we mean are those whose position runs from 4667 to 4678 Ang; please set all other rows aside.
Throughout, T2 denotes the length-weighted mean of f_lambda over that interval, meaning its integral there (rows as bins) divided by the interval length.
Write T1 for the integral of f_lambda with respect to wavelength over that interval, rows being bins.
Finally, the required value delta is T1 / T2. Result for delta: 11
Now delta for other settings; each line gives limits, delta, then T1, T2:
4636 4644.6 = 9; 107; 12.4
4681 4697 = 16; 203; 12.7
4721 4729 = 8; 106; 13.3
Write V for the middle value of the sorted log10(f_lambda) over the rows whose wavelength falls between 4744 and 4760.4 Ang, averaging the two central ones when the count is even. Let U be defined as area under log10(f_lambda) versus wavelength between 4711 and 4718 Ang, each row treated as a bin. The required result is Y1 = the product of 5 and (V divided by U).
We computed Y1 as 0.7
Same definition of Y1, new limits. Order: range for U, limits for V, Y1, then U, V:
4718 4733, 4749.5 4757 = 0.3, 17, 1.13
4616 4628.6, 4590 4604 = 0.4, 14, 1.09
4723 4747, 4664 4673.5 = 0.2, 27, 1.09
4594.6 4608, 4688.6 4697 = 0.4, 15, 1.12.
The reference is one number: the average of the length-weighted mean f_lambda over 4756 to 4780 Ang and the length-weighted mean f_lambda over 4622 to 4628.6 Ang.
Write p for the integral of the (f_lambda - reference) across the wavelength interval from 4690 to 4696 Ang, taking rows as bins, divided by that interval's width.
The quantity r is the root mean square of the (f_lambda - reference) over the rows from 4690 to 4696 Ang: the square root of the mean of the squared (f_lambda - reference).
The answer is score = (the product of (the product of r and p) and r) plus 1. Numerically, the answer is 0.3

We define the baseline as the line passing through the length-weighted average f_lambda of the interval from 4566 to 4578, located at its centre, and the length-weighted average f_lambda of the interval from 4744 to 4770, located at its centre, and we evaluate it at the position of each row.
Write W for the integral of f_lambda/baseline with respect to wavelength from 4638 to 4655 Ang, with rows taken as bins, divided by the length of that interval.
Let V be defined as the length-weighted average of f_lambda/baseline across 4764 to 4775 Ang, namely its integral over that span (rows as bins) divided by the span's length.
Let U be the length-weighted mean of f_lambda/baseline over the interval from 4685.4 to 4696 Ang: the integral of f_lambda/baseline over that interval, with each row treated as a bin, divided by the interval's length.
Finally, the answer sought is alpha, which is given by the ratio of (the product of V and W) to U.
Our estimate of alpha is 1.00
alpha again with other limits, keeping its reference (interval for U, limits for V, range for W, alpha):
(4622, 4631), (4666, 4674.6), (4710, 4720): 0.89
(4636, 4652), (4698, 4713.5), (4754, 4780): 0.96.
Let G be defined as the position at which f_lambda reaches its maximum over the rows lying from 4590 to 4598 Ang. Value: 4595.10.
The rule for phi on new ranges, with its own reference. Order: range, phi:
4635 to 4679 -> 1.26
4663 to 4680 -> 1.31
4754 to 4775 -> 0.87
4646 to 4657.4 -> 0.94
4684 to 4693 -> 0.82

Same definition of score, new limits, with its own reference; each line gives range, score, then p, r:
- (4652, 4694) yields -2.4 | -1.38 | 1.58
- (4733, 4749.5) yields 0.9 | -0.24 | 0.72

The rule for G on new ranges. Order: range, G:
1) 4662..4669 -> 4664.39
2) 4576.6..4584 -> 4583.47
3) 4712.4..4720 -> 4719.49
